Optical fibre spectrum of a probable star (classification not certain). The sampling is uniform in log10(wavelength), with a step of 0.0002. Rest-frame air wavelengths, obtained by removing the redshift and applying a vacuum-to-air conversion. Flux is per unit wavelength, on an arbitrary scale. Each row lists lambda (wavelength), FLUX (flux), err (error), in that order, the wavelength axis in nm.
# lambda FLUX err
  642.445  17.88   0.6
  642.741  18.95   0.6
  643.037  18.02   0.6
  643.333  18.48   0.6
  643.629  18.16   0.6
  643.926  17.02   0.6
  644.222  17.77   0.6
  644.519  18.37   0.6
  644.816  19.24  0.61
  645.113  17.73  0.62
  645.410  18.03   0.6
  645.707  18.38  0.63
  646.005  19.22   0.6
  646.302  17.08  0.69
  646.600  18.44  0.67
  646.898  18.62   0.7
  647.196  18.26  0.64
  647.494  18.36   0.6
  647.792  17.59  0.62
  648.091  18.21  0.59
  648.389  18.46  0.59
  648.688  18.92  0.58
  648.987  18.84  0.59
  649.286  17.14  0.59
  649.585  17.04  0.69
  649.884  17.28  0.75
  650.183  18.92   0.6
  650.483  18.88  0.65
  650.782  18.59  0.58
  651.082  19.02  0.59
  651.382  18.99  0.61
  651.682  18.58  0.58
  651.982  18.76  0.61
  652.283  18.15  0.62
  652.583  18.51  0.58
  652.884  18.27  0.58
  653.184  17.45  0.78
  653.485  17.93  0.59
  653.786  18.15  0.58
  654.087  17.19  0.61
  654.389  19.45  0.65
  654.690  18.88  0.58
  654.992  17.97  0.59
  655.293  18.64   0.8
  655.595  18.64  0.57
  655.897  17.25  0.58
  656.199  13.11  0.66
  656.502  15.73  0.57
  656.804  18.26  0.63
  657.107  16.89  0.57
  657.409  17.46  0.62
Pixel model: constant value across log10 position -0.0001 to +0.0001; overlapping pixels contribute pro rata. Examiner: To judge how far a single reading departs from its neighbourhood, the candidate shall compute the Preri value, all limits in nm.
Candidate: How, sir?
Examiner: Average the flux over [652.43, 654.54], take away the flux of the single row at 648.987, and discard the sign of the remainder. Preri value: 0.70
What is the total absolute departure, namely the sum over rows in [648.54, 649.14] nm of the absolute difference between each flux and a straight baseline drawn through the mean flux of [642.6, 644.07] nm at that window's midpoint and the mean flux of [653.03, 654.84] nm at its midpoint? 1.5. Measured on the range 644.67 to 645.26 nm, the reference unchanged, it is 1.5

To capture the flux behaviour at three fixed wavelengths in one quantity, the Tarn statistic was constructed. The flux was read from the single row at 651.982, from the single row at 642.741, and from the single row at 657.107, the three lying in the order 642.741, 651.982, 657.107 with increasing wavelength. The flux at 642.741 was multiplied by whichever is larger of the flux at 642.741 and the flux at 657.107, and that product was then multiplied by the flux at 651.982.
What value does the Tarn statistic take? 6737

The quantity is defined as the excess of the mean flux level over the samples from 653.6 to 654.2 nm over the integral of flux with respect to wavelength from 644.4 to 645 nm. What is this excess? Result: 6.5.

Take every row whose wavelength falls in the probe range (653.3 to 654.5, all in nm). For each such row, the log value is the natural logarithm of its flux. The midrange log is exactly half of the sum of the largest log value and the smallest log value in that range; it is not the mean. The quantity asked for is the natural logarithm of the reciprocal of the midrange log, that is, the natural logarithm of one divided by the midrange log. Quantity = -1.067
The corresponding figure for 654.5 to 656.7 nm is -1.014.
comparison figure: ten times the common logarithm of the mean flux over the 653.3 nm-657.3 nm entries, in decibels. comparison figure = 12.44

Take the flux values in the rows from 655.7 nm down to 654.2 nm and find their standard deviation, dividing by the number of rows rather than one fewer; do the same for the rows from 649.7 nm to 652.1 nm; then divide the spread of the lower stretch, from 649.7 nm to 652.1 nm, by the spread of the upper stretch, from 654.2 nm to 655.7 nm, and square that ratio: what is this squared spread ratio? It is 1.3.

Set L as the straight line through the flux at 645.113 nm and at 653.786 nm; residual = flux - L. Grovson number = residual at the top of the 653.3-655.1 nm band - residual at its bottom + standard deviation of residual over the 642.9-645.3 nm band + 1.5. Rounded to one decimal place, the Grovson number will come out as 2.1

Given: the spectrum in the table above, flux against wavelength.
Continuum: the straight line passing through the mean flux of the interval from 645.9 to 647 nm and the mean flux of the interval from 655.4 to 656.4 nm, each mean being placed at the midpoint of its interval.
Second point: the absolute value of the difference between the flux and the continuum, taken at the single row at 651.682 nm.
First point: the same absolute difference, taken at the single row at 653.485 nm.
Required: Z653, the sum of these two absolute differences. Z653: 2.4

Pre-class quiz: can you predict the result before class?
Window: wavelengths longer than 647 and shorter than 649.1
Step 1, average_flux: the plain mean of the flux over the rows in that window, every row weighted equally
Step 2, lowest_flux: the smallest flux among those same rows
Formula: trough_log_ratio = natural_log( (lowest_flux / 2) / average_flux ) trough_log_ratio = -0.737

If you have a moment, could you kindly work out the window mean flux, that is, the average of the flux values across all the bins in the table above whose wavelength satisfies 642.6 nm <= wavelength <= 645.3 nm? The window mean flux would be 18.2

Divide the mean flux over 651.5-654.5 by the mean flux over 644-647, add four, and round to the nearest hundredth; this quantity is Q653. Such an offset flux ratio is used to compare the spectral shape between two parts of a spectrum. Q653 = 5.00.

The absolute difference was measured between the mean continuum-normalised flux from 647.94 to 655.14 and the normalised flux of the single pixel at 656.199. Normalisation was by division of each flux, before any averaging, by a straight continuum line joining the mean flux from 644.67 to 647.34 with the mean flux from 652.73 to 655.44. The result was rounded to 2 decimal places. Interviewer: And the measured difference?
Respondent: 0.28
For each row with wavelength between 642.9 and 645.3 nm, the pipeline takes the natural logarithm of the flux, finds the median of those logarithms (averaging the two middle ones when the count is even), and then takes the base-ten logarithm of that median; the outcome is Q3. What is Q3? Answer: 0.462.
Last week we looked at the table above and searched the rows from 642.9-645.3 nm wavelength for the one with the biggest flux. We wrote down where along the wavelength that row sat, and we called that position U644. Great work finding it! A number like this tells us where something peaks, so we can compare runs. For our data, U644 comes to 644.816 nm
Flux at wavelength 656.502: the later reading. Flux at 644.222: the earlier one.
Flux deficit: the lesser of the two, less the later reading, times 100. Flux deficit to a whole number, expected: 0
